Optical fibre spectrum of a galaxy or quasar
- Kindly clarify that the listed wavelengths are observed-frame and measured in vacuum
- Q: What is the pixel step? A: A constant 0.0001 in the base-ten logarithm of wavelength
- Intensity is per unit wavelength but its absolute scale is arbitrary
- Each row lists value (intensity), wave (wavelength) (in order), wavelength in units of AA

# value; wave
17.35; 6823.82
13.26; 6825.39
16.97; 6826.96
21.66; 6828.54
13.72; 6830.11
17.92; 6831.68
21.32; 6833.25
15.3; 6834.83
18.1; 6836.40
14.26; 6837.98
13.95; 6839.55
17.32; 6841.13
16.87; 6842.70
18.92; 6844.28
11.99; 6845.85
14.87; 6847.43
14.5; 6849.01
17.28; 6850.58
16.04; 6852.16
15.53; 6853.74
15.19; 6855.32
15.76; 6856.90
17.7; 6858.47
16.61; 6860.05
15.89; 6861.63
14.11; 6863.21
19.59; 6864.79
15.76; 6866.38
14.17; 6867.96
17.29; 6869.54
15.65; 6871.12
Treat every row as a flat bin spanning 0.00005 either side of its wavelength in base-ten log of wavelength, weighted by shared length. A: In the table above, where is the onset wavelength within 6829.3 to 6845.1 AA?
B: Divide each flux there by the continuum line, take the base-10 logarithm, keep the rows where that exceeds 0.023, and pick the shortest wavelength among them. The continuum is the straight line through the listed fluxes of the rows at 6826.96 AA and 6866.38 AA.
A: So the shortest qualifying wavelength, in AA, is 6831.68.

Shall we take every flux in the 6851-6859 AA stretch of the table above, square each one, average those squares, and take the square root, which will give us 16.1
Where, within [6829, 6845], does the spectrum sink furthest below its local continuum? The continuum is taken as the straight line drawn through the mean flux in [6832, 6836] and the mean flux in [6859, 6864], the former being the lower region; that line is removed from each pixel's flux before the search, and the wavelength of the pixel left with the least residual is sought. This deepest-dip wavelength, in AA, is 6830.11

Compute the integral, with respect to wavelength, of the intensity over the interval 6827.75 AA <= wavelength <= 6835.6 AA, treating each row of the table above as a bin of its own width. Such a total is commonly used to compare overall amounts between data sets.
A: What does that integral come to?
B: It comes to 141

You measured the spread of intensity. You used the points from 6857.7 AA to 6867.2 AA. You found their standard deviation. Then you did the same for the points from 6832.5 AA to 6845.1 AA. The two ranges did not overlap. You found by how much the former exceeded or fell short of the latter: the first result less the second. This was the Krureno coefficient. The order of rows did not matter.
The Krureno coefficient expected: -0.6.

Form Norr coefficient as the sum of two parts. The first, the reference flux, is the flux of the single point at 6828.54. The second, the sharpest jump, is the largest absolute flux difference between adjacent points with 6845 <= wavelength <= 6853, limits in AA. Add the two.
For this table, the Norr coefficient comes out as 24.5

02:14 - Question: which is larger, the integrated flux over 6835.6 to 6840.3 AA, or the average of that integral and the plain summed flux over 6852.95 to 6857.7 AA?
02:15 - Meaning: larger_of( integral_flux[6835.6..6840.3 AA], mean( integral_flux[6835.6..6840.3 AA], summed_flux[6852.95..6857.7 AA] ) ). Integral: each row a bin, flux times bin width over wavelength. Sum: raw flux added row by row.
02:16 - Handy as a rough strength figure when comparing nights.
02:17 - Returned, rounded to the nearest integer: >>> 73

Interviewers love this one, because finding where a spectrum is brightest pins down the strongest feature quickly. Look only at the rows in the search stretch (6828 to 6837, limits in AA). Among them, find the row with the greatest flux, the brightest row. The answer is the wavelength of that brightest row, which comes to 6828.54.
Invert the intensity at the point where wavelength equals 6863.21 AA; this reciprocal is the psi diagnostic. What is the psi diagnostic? 0.071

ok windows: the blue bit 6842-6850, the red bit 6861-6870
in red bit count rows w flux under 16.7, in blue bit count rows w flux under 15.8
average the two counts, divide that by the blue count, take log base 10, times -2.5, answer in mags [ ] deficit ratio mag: -0.17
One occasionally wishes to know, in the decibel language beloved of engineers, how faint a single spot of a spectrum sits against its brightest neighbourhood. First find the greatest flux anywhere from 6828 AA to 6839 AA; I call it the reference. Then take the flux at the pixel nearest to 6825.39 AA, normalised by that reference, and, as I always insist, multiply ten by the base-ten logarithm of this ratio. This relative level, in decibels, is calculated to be -2.1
